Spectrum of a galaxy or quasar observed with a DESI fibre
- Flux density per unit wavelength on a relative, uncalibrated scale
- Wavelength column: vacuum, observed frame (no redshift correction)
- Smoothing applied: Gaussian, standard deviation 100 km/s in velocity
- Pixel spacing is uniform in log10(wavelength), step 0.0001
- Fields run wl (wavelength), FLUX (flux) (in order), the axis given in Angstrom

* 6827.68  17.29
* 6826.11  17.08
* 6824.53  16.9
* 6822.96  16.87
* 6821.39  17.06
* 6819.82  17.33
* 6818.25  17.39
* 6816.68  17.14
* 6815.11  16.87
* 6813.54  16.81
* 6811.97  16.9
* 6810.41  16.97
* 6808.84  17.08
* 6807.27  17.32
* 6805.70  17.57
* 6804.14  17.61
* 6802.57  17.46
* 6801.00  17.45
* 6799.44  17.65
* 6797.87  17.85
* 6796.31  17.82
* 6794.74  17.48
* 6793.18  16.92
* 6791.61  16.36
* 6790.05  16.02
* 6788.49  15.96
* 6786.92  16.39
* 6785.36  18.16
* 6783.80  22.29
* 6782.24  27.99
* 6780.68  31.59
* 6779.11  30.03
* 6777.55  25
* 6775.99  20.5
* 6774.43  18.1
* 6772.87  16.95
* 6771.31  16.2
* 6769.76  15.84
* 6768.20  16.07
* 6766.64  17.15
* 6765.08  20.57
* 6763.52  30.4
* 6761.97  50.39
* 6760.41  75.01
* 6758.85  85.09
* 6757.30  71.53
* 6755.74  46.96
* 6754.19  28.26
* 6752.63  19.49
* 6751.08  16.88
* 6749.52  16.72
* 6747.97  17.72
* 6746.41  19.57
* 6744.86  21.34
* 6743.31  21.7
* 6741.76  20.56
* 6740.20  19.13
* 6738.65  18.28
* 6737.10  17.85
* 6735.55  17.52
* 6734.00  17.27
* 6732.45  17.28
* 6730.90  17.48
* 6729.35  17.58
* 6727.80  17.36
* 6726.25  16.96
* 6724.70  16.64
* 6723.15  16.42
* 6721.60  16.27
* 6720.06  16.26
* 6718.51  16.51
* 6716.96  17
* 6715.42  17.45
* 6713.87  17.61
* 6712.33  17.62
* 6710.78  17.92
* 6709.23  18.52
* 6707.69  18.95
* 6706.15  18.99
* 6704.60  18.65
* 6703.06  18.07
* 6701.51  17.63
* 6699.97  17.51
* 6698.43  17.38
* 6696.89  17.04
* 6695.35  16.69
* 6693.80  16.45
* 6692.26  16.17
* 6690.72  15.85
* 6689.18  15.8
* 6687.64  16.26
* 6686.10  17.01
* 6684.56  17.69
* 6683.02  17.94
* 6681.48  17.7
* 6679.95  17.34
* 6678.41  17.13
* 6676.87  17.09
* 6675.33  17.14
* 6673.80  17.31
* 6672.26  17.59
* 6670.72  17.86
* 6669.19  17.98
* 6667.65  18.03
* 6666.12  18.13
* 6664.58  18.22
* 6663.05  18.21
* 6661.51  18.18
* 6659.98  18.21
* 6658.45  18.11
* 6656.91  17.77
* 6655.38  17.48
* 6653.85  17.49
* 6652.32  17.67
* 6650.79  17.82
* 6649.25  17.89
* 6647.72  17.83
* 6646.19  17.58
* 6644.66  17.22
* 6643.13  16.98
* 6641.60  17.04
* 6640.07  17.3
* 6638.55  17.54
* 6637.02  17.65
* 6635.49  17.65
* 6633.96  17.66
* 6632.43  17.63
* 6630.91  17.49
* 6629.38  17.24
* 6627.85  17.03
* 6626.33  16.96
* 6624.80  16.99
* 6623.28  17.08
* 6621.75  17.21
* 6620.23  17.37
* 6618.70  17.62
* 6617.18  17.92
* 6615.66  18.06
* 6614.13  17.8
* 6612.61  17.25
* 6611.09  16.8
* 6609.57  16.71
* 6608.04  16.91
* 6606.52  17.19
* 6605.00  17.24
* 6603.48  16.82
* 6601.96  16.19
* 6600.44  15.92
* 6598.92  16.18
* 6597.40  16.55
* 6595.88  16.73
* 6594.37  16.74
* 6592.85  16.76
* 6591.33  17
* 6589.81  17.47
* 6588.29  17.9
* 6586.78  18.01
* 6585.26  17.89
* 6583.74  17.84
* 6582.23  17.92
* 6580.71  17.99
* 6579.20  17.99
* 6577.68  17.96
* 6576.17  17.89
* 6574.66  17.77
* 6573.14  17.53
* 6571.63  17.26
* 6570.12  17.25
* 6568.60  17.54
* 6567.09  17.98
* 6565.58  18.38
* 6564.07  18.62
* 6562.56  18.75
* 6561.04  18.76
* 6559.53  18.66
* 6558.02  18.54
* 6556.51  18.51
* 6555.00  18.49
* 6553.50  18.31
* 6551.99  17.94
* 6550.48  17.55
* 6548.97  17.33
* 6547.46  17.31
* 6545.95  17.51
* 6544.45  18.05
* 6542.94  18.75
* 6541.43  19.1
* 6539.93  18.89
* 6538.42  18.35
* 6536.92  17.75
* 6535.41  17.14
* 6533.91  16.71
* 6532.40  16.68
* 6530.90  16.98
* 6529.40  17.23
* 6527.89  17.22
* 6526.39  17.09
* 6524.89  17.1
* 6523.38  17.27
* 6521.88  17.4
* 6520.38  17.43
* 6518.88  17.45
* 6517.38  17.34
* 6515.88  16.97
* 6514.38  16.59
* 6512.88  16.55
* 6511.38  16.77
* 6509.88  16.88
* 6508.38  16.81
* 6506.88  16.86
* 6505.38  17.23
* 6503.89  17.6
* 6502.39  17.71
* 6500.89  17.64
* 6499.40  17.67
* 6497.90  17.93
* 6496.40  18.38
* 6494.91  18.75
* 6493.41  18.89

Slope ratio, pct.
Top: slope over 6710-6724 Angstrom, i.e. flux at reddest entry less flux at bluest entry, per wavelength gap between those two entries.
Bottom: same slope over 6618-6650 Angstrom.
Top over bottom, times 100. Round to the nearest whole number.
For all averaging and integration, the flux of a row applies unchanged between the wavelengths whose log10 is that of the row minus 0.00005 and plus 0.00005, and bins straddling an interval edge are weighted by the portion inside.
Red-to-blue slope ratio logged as -1372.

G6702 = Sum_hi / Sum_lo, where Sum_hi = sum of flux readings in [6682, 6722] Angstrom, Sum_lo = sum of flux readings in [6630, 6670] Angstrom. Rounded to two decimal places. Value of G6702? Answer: 0.97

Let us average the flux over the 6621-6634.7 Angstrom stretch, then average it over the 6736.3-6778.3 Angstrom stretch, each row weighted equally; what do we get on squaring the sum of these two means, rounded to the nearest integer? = 2072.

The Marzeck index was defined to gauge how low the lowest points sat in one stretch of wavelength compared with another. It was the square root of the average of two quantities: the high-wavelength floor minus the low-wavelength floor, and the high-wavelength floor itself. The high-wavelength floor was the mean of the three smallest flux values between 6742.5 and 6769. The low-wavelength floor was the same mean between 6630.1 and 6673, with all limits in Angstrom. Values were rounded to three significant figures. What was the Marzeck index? 2.83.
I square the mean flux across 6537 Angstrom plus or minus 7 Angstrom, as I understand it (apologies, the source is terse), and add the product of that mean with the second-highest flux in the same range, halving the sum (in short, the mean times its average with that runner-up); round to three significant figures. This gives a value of 327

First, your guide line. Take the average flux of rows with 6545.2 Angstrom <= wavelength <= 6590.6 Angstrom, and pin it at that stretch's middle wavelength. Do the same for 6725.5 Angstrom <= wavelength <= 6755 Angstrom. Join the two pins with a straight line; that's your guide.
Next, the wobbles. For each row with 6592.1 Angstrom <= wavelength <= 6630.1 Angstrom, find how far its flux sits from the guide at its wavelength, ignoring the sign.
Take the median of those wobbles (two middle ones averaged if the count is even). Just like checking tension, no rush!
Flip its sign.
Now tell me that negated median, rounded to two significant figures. -1.3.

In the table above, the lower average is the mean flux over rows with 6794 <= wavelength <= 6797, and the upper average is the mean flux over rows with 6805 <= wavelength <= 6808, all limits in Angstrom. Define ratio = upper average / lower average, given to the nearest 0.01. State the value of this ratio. 0.99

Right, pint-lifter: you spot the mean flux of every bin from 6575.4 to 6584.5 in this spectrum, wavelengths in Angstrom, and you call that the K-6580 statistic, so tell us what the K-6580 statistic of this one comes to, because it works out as 17.9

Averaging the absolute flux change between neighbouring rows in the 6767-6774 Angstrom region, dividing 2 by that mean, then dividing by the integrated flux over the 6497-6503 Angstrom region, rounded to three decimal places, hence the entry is 0.042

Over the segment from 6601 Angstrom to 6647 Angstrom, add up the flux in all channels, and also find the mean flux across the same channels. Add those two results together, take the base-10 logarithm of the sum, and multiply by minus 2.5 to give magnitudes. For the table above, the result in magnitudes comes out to -6.8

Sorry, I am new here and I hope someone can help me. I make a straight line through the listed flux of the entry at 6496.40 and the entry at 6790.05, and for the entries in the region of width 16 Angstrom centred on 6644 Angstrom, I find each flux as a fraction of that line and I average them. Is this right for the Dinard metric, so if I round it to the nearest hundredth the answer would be 1.02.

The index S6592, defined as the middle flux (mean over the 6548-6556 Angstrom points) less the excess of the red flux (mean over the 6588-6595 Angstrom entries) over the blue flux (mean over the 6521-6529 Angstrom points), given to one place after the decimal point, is 18.0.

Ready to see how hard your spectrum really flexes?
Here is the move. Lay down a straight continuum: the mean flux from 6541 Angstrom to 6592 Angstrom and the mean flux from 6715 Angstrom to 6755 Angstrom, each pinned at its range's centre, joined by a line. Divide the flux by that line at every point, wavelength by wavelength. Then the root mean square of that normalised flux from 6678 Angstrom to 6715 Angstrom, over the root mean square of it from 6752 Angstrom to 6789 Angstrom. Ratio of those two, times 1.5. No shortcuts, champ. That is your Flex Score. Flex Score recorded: 0.72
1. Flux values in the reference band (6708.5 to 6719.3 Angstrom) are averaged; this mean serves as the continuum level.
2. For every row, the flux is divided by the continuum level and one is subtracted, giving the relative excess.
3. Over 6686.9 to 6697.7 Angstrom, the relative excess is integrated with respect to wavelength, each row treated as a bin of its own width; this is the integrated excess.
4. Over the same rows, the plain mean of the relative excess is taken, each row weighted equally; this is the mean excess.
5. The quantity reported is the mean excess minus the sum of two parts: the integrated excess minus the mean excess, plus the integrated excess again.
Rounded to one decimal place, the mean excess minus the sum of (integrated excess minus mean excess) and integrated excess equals 1.3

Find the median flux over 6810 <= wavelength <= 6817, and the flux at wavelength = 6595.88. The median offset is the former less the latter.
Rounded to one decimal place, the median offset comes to 0.2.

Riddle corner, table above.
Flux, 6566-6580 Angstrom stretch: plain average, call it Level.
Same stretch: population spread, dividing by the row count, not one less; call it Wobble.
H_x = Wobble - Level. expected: -17.4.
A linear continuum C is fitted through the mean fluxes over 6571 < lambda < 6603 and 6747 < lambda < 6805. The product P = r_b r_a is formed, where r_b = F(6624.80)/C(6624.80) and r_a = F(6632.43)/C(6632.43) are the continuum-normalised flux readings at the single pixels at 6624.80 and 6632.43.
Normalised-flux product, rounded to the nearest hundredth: 0.81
